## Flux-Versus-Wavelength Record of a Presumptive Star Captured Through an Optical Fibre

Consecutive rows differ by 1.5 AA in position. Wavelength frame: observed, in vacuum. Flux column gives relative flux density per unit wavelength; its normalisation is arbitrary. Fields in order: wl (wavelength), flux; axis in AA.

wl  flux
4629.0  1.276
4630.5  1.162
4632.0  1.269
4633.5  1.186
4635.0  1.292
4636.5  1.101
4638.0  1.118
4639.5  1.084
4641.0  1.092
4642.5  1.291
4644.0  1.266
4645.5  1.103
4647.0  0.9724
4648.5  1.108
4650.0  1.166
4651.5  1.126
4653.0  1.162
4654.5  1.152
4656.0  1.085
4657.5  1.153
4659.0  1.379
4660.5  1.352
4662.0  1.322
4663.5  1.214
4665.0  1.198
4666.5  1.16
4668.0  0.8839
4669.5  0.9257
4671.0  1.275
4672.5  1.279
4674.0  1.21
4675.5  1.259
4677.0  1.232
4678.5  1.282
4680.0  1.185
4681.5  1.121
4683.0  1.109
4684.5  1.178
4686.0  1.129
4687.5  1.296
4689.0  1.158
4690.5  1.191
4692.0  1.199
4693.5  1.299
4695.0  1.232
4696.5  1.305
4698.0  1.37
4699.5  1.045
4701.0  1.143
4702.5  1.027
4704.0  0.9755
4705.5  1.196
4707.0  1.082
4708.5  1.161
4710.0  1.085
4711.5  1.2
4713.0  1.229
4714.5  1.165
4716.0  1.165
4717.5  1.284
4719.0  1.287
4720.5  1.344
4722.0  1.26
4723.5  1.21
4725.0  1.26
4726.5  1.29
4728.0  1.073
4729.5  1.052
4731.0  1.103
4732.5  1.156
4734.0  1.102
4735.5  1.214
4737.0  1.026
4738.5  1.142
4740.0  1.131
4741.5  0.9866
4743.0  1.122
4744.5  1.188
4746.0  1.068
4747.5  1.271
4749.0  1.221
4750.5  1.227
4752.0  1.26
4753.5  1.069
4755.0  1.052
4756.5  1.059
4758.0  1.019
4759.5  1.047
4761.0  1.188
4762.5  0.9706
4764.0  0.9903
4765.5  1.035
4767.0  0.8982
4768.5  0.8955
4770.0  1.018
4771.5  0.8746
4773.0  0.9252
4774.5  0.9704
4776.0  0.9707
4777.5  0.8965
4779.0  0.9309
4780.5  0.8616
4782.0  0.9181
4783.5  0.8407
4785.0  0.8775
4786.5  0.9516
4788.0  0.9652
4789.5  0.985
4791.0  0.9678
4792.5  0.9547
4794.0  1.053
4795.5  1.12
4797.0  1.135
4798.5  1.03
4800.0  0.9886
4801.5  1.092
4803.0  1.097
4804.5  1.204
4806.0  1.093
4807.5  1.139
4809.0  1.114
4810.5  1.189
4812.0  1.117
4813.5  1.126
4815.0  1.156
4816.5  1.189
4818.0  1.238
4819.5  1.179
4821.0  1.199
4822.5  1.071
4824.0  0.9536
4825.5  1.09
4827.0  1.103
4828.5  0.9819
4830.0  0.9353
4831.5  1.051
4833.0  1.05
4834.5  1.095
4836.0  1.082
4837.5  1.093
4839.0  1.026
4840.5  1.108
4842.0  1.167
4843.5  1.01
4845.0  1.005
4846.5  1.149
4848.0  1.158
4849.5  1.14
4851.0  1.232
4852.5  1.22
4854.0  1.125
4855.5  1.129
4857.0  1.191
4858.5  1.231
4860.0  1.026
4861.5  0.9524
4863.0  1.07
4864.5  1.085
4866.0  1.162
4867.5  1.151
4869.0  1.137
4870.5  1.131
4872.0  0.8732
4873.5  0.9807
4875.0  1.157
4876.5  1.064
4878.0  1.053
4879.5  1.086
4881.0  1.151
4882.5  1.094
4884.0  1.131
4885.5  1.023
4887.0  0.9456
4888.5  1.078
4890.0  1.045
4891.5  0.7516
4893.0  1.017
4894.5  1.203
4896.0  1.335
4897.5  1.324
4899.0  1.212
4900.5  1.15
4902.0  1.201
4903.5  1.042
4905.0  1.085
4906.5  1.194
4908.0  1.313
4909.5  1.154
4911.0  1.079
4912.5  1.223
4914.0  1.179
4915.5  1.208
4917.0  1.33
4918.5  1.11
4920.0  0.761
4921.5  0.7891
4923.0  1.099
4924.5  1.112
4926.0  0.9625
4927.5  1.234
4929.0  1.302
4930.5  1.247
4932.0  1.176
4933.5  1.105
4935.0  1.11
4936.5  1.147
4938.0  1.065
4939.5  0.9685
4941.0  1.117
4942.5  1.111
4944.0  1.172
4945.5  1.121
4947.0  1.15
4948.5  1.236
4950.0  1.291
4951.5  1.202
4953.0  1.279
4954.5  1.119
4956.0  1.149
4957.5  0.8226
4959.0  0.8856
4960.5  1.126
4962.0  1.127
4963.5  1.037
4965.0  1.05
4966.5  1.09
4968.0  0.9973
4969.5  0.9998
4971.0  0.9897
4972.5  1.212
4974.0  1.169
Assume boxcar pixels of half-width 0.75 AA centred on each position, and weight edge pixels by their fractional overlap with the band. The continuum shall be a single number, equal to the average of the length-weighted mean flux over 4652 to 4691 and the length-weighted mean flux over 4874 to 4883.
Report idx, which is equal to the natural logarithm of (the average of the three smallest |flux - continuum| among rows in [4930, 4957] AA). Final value -5.1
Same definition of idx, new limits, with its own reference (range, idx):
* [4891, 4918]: -4.0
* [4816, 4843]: -3.4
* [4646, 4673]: -4.4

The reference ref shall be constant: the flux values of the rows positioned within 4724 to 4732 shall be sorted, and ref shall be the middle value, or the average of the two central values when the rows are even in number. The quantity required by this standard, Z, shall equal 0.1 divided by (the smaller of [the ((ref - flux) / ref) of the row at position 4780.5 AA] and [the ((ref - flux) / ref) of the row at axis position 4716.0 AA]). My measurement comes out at -1.8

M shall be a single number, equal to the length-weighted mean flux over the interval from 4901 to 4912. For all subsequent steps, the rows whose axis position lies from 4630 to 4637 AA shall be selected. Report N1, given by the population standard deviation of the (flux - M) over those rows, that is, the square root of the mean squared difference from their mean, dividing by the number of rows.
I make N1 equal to 0.070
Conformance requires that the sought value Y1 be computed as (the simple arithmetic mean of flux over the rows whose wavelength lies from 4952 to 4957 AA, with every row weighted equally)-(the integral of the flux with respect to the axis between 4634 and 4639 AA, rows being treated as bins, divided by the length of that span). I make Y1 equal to 0.02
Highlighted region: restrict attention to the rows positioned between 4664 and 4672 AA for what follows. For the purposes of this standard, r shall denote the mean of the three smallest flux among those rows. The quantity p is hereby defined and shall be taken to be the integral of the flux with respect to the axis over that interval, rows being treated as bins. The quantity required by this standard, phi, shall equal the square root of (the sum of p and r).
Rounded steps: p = 8.8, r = 0.99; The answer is 3.13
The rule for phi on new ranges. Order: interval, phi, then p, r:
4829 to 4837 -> 3.06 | 8.3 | 1.01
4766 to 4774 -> 2.88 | 7.4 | 0.89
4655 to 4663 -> 3.35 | 10.0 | 1.19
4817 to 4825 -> 3.18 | 9.0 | 1.07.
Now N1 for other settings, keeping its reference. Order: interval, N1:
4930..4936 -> 0.058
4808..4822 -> 0.040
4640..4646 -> 0.091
